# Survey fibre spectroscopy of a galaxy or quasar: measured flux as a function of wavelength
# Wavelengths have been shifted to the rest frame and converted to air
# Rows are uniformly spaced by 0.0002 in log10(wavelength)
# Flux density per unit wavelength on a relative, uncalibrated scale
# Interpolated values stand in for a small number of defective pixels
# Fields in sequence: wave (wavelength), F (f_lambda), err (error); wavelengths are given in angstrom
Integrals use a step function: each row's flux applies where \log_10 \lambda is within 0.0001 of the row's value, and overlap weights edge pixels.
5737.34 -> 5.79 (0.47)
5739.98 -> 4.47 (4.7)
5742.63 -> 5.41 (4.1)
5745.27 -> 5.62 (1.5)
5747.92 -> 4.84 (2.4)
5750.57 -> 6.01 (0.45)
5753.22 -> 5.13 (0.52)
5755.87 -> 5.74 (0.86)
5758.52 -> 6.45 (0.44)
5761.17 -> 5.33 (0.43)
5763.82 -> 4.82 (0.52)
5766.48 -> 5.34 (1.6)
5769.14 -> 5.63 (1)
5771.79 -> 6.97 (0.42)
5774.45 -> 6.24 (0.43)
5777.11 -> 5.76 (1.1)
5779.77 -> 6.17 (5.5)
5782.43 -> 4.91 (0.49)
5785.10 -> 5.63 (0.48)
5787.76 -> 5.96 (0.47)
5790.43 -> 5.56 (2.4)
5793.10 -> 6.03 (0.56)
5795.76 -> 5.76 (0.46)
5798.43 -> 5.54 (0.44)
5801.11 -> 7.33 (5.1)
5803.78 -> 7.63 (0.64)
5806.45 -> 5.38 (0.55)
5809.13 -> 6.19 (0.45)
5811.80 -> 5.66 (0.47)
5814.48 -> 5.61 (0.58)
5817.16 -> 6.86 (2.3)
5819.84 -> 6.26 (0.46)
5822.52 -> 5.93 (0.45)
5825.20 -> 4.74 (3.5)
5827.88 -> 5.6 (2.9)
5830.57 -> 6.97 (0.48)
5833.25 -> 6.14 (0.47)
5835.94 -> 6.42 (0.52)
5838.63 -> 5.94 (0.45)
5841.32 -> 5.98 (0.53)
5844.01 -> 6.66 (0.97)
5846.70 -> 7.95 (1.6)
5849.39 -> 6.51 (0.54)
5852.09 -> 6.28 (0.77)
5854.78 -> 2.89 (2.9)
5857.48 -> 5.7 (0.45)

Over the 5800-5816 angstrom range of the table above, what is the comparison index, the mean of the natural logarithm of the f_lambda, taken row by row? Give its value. 1.83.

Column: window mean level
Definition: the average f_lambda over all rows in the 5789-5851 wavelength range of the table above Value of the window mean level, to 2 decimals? 6.20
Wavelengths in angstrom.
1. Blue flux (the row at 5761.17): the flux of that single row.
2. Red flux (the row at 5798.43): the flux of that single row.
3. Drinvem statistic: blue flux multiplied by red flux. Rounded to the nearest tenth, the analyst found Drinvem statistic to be 29.5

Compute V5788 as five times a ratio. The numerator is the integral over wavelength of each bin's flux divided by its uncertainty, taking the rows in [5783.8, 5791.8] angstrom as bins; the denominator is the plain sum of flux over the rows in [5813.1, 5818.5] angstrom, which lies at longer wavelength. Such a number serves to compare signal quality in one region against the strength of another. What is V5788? 28.6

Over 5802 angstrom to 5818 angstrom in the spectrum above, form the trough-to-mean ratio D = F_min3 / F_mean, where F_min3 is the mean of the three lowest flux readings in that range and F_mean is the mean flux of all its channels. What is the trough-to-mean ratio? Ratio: 0.89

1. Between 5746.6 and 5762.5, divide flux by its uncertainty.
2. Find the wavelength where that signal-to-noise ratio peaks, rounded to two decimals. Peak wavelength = 5758.52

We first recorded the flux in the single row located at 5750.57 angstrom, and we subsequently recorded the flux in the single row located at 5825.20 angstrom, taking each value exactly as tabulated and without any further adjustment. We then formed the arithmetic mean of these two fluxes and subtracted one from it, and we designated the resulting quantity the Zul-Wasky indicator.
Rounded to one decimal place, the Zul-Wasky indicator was 4.4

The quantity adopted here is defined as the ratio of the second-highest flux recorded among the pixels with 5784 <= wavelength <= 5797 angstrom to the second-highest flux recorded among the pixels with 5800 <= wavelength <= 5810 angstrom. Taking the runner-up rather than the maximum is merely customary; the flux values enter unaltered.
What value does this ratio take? 0.81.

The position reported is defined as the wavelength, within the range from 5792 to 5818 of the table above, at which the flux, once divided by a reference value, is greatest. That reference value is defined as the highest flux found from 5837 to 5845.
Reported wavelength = 5803.78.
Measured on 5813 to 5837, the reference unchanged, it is 5830.57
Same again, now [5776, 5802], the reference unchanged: 5801.11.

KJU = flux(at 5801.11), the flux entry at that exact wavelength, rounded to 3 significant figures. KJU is 7.33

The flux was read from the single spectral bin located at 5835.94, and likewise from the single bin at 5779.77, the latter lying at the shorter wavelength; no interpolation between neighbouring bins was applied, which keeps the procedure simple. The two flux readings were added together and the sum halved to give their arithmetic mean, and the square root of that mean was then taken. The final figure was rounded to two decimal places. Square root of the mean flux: 2.51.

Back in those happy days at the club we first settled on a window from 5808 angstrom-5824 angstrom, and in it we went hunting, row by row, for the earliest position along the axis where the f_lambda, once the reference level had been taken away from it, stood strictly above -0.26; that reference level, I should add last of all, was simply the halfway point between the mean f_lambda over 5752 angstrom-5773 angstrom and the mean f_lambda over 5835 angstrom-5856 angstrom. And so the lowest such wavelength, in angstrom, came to 5809.13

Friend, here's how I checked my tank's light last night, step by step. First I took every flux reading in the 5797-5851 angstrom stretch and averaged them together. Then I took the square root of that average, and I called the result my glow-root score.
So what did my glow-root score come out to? 2.50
